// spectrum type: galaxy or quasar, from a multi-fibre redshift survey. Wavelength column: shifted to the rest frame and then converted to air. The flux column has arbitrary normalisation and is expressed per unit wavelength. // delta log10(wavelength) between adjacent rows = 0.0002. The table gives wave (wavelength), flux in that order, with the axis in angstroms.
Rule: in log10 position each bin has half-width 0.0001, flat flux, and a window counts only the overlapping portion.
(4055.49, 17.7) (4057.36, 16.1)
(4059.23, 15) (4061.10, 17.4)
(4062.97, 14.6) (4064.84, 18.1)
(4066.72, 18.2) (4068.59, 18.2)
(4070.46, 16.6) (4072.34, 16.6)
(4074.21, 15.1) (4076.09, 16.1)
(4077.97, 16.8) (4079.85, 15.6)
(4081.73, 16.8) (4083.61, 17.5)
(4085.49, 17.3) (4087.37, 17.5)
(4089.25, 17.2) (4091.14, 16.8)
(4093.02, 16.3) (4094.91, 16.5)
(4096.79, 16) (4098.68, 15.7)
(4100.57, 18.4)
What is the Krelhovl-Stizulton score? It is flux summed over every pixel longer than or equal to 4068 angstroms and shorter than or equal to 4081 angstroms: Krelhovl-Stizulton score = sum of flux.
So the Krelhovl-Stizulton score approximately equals 115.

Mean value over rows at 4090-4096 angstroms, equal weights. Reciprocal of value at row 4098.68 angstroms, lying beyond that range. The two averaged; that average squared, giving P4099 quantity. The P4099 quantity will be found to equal 68.9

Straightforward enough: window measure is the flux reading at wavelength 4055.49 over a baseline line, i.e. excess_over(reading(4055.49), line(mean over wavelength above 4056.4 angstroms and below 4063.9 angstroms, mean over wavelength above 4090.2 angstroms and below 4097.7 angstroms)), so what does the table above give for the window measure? 2.0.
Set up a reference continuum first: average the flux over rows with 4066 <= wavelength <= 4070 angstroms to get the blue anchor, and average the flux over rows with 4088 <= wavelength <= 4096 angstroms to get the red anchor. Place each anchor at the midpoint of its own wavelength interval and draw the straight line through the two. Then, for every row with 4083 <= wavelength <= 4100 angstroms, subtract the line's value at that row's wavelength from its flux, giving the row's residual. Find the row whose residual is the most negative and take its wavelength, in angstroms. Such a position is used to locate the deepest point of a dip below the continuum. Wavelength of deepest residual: 4098.68 angstroms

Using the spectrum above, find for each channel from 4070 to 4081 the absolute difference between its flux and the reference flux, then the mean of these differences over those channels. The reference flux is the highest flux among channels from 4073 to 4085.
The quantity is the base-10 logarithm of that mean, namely 0.14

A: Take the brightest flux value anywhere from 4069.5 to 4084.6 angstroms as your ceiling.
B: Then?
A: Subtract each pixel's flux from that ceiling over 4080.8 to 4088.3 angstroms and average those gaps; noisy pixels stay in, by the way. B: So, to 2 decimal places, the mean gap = 0.22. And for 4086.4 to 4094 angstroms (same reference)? 0.55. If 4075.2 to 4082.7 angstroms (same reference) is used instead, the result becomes 1.17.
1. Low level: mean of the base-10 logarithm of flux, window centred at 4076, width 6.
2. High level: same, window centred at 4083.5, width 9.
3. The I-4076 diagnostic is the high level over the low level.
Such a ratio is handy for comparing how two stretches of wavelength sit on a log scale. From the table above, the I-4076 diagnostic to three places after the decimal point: 1.021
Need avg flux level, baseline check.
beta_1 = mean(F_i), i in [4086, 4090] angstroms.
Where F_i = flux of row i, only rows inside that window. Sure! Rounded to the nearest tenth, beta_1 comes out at 17.4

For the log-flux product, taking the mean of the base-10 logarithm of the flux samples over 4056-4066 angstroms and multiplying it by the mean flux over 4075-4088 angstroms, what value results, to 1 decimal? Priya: 20.3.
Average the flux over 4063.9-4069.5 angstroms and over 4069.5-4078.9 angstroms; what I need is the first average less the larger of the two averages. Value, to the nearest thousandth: 0.000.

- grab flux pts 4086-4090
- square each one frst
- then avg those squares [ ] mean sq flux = 301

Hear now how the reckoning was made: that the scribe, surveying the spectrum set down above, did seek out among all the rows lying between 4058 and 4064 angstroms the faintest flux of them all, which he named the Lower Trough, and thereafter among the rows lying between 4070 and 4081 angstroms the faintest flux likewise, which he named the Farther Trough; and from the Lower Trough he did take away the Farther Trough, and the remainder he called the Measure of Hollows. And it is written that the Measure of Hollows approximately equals -0.50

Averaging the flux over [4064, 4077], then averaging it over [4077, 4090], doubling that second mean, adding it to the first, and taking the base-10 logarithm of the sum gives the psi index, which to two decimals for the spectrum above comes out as 1.71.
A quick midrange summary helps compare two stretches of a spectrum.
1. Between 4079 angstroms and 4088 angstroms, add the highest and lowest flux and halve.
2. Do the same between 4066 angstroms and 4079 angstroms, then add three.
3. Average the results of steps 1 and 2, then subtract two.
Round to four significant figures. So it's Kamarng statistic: 16.10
